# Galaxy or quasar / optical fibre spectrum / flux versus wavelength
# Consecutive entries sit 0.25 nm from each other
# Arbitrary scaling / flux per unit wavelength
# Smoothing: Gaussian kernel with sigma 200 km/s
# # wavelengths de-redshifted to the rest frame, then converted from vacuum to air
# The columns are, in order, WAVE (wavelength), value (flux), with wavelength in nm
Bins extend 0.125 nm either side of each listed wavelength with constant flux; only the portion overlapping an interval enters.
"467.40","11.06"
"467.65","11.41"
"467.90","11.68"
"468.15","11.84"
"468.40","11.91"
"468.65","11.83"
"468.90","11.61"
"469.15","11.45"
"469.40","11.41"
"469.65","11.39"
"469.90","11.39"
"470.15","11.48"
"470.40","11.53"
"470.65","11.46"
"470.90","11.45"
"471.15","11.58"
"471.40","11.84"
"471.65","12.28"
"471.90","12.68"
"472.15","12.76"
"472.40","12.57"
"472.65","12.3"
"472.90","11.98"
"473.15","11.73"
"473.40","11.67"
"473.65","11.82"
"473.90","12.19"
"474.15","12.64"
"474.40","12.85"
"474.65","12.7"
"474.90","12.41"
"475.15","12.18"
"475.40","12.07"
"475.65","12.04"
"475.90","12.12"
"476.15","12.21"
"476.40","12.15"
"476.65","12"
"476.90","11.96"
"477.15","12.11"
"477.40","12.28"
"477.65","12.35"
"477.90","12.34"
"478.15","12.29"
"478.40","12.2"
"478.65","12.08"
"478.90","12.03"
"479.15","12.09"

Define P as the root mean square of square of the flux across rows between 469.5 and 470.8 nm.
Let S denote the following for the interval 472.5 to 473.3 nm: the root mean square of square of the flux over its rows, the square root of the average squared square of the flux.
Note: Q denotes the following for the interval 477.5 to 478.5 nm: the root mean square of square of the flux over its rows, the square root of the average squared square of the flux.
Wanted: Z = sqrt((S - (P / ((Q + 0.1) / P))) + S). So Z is 13.2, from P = 131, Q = 151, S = 144.2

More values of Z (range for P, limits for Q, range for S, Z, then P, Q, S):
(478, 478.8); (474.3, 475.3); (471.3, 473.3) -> 12.7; 149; 157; 150.9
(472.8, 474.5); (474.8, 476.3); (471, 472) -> 12.1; 148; 148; 146.8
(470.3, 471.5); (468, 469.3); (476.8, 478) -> 13.0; 134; 138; 149.1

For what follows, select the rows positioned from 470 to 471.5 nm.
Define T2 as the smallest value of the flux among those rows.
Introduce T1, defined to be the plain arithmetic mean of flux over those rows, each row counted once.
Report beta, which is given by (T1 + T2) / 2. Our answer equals 11.5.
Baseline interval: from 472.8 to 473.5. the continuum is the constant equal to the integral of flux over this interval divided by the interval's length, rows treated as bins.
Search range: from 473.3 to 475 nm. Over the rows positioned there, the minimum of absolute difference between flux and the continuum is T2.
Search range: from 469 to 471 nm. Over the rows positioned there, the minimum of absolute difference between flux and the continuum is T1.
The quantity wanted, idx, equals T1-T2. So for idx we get 0.2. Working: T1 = 0.26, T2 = 0.03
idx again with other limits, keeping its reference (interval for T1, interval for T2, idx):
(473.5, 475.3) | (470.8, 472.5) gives 0.0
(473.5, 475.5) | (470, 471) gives -0.2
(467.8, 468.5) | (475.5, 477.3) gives -0.1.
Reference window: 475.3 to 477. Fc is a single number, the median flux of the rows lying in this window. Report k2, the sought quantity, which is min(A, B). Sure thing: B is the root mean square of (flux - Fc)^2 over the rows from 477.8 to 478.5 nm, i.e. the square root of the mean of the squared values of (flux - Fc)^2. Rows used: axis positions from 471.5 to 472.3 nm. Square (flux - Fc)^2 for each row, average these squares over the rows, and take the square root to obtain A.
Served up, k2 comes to 0.051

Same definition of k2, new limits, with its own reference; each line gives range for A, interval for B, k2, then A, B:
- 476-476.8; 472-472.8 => 0.012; 0.01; 0.31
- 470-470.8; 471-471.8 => 0.144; 0.34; 0.14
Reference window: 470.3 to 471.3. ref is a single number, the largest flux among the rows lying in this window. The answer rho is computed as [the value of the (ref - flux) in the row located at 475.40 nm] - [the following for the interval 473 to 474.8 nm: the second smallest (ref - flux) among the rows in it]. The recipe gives 0.63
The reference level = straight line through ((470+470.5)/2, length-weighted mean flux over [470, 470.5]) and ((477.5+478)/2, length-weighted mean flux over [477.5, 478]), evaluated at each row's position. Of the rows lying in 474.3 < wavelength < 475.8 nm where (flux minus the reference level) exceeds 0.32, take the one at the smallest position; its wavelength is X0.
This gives 474.40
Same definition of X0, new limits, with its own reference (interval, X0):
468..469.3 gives 468.15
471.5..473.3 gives 471.65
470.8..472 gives 471.65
